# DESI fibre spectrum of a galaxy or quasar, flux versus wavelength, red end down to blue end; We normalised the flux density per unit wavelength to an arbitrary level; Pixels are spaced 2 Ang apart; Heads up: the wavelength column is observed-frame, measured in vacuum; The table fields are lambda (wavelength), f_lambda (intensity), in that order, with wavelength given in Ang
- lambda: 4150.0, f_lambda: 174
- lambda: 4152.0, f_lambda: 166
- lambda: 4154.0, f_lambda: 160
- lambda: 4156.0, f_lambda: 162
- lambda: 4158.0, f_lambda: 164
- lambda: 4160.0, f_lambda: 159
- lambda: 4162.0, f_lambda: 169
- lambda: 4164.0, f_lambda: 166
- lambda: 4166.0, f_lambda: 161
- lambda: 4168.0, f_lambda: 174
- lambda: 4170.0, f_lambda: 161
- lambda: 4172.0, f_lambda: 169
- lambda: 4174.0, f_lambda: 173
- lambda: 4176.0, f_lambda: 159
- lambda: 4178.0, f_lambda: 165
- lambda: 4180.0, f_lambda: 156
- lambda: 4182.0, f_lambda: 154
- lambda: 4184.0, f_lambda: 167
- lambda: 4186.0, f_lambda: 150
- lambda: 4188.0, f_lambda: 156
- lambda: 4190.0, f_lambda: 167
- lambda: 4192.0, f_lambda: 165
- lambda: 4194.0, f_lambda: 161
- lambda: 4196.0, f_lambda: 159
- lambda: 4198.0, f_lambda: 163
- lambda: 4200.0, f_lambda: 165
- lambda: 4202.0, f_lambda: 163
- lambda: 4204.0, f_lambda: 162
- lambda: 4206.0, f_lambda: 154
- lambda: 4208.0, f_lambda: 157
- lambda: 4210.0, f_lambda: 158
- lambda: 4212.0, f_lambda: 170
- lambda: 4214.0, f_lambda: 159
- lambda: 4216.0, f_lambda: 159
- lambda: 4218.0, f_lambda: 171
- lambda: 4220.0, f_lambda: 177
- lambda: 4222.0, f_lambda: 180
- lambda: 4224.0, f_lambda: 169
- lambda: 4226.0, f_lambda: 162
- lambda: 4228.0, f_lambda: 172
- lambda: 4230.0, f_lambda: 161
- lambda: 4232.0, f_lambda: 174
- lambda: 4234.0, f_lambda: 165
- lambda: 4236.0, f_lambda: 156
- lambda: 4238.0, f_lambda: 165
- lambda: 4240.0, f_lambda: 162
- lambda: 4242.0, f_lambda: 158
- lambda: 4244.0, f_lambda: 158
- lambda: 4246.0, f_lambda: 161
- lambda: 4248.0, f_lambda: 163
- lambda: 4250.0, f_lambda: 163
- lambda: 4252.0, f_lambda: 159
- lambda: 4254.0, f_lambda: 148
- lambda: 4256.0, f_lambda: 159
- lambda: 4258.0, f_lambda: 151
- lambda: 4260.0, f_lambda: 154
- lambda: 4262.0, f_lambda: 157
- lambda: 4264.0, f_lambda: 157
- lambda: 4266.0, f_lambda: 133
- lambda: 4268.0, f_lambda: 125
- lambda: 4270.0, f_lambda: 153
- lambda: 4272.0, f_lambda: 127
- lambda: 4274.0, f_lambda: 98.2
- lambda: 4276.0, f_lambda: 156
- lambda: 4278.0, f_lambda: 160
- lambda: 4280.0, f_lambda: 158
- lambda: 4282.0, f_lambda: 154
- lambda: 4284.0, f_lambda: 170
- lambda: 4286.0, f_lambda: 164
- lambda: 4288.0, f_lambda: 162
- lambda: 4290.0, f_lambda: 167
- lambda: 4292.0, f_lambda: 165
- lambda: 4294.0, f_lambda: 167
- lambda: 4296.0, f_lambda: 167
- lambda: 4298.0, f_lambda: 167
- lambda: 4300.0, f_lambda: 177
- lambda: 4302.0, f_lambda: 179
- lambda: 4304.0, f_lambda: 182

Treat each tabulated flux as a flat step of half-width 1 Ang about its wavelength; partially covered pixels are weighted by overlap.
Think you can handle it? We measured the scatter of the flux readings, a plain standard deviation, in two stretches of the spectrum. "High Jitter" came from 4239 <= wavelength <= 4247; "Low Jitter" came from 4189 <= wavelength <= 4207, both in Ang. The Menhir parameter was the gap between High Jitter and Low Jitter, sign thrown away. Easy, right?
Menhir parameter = 1.8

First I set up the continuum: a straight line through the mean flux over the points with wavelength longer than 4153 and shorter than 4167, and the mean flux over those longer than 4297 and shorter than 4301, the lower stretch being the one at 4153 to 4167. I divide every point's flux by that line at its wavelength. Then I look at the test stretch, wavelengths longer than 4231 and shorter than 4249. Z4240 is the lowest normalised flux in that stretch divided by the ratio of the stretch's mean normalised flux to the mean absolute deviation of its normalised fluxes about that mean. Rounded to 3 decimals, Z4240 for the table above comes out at 0.023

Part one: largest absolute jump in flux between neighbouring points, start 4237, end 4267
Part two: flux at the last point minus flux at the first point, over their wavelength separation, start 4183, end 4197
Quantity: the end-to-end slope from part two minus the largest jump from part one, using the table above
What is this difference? -25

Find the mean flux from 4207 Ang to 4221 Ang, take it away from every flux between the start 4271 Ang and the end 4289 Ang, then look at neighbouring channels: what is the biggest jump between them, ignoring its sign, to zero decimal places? 58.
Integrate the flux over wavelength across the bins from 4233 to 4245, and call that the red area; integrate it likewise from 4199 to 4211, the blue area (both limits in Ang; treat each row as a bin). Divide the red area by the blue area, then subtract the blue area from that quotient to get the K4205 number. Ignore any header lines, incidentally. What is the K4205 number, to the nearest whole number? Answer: -1917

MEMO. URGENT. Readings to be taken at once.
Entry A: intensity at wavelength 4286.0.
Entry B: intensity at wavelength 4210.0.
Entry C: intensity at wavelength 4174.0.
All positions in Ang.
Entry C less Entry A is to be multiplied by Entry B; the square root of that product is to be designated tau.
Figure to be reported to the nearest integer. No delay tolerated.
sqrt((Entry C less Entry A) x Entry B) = 38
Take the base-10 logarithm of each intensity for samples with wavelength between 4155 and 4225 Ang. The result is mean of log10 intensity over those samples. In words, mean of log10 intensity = 2.21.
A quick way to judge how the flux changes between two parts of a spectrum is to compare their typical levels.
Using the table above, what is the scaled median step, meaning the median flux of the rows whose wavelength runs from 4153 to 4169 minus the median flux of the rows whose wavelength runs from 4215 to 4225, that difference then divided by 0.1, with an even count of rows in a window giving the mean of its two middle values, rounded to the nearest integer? -80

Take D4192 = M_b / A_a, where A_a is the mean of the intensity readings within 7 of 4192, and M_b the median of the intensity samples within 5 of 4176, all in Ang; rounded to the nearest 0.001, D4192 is 1.030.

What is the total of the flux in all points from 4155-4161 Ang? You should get 485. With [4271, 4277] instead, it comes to 381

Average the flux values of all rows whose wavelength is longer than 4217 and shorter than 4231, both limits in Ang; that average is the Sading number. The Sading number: 170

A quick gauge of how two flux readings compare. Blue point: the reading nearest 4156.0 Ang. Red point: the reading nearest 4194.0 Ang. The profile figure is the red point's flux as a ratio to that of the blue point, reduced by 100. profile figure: -99.0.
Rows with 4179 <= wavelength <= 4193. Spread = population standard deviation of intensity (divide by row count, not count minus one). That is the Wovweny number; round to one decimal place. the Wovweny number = 6.4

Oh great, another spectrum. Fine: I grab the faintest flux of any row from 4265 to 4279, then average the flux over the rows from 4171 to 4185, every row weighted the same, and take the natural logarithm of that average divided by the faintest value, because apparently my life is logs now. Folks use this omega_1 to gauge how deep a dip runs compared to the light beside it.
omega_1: 0.51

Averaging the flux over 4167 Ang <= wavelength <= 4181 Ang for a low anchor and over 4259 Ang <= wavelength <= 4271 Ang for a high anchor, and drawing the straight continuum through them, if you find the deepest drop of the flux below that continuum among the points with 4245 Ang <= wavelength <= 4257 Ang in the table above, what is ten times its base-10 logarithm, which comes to -1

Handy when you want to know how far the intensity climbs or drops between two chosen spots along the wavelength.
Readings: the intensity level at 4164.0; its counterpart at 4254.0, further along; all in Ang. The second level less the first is -18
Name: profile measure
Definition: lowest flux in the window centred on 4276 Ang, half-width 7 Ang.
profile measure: 98.2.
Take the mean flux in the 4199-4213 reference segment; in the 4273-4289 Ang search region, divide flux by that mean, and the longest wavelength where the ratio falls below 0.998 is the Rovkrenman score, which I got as 4282.0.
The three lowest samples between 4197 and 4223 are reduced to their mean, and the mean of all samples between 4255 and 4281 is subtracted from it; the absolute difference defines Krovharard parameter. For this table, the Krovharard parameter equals 11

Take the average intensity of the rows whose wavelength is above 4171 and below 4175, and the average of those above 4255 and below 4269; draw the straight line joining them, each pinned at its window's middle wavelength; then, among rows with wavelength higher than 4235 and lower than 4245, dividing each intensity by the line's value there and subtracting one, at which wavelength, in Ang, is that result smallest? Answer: 4236.0 Ang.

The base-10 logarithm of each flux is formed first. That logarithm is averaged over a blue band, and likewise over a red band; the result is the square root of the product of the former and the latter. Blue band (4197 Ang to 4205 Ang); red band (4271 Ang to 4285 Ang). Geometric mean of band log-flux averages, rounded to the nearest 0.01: 2.19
